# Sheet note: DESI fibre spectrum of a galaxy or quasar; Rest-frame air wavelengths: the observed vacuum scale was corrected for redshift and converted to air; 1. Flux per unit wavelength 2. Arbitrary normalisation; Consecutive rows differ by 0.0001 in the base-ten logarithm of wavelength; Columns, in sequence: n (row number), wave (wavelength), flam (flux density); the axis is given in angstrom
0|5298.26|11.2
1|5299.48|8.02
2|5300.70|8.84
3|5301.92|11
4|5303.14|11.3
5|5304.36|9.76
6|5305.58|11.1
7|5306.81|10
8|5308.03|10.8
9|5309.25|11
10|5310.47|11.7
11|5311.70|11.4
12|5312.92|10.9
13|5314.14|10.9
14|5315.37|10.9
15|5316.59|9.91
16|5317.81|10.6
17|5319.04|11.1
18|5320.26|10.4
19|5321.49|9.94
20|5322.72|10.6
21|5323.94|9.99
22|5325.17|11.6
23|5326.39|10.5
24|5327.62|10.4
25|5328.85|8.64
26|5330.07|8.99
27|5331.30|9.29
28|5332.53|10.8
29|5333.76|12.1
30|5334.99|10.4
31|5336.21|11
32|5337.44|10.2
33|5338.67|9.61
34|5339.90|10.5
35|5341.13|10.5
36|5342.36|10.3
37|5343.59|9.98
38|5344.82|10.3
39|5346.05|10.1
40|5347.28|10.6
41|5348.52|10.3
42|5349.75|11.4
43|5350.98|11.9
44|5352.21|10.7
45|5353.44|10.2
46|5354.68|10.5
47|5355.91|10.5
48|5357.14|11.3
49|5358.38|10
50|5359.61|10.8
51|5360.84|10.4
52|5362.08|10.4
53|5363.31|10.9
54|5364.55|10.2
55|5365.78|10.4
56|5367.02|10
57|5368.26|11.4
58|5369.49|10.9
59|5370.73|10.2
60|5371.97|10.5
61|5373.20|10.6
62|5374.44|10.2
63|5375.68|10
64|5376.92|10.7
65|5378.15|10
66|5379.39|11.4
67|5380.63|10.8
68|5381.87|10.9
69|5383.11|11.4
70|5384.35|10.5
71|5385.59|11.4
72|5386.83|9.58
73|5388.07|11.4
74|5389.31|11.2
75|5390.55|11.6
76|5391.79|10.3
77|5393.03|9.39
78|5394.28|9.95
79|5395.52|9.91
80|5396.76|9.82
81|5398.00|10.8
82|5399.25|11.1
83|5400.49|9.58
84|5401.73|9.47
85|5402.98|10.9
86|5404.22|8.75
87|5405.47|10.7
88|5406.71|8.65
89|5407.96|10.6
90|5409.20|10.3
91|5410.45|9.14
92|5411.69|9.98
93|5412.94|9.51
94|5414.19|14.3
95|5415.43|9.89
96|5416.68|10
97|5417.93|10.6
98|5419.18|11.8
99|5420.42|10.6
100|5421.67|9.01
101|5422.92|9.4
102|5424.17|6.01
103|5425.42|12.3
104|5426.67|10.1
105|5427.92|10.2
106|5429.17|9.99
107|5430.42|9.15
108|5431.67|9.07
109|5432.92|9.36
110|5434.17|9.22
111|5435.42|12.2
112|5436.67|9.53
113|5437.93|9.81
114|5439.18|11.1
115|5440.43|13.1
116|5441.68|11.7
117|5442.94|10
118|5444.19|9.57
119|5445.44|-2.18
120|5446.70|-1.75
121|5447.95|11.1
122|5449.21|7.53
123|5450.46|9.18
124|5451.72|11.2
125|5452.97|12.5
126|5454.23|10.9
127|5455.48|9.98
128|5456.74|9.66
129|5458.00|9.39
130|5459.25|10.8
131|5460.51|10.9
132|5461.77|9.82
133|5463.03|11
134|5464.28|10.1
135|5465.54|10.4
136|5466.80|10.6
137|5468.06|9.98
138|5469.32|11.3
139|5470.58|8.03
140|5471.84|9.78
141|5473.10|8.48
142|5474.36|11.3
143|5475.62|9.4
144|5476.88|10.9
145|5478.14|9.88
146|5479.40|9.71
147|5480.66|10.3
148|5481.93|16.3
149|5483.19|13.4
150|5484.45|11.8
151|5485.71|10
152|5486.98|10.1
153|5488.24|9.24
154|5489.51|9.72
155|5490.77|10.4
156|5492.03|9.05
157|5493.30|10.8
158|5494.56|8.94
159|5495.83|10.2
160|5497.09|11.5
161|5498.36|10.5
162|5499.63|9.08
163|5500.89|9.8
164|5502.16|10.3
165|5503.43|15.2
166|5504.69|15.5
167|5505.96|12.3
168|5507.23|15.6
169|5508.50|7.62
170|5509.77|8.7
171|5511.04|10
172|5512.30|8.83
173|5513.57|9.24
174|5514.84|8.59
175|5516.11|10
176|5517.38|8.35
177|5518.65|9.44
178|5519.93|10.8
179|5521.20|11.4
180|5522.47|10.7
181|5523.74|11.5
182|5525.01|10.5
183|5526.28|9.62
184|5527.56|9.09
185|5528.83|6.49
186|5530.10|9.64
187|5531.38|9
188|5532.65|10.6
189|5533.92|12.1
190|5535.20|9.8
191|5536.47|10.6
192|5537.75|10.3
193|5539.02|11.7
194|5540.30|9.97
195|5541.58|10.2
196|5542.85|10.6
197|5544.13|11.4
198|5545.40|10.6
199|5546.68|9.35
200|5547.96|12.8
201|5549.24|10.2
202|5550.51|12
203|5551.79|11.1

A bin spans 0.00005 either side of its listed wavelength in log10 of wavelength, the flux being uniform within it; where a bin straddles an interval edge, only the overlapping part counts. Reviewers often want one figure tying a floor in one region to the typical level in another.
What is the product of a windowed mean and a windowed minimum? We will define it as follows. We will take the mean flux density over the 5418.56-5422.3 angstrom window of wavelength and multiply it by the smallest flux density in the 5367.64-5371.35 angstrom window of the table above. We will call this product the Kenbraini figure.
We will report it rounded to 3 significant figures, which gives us 107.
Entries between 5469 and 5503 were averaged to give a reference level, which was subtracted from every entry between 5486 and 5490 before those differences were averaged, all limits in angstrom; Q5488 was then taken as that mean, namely -0.7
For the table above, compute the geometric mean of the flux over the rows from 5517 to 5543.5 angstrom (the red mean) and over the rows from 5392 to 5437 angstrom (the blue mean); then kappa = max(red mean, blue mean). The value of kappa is 10.0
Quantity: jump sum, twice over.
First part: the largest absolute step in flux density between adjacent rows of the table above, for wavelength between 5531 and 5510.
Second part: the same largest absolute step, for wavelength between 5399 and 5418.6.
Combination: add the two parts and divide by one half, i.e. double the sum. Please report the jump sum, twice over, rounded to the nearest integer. 16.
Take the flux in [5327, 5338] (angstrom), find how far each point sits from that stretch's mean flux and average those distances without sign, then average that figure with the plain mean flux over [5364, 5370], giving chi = 5.7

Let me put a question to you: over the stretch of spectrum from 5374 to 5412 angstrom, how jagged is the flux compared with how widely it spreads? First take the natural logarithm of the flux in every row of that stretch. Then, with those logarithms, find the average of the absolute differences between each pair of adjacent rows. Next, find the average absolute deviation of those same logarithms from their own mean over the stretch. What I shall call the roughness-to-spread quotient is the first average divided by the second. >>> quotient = 1.40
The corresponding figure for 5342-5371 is 1.42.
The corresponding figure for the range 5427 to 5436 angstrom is 0.97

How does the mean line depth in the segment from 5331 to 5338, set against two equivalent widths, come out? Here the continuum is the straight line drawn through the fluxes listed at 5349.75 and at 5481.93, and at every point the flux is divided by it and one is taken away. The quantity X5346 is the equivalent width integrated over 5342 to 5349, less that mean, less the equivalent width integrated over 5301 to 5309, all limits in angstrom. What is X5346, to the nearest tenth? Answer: -1.3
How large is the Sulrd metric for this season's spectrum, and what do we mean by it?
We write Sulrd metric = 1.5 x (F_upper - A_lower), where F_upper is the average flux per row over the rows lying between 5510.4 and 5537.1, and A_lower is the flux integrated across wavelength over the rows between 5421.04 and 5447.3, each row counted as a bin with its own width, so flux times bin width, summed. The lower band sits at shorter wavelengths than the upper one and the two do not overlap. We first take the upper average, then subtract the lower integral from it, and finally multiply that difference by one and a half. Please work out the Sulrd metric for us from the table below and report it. -336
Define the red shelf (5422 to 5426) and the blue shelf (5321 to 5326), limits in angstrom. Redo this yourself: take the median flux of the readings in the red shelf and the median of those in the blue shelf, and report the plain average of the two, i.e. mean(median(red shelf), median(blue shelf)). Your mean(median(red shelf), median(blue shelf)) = 9.8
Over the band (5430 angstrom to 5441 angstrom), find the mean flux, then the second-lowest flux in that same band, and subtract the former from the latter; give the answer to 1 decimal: -1.1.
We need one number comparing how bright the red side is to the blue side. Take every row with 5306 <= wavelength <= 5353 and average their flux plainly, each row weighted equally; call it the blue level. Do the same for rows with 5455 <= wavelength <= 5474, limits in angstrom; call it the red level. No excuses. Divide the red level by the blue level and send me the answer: 0.95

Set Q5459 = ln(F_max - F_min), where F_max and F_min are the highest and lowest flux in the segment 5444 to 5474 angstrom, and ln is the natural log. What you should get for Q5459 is 2.7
